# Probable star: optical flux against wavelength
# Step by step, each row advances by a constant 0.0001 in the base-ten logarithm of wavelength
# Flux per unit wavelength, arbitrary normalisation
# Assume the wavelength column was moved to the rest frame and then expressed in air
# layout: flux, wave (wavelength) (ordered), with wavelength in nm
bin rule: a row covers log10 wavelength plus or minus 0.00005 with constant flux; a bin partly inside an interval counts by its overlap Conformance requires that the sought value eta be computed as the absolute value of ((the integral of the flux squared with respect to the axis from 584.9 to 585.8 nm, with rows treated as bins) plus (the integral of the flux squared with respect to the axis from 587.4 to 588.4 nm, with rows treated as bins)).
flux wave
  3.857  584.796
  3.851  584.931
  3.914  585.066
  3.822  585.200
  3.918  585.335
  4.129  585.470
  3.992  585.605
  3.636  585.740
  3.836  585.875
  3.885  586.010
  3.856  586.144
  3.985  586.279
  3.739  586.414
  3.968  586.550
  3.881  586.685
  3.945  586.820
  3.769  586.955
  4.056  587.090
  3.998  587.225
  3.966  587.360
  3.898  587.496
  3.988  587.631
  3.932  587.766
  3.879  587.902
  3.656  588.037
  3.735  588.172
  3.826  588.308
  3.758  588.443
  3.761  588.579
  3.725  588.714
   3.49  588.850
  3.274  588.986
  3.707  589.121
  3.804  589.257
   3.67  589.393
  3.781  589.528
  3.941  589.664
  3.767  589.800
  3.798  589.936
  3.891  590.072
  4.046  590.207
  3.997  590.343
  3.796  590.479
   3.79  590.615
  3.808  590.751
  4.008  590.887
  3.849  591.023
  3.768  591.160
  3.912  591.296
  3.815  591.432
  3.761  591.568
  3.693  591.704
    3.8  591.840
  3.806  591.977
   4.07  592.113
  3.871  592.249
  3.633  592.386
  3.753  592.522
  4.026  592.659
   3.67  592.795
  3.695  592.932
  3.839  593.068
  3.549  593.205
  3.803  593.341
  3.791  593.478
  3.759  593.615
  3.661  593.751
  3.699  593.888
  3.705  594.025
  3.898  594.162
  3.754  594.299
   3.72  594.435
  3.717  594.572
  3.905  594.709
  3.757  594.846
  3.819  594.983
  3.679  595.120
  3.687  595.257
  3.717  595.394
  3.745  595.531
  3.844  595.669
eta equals 28.5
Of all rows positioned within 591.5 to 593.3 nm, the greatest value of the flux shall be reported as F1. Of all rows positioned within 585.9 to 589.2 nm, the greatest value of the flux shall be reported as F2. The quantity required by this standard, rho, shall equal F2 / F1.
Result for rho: 1.00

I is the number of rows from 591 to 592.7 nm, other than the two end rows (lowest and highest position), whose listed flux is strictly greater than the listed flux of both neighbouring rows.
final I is 2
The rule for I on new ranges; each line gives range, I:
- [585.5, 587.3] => 5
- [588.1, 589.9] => 4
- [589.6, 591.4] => 2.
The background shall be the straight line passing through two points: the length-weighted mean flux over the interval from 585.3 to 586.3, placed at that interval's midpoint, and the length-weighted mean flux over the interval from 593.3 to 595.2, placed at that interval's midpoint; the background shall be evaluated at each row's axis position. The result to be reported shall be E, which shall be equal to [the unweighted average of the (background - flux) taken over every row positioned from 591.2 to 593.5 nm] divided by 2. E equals -0.001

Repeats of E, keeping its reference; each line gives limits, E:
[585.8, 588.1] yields -0.007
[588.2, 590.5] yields 0.037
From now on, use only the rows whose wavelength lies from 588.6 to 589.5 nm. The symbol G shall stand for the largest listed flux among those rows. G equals 3.804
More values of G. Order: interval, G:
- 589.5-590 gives 3.941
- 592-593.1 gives 4.07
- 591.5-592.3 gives 4.07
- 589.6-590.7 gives 4.046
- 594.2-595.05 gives 3.905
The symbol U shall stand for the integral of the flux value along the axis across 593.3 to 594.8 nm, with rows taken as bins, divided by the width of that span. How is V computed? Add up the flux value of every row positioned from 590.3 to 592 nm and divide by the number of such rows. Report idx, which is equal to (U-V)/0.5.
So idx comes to -0.14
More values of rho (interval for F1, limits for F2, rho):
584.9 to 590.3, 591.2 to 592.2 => 0.99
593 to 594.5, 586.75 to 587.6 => 1.04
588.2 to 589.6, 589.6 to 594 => 1.06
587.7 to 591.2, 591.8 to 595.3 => 1.01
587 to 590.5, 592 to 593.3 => 1.00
